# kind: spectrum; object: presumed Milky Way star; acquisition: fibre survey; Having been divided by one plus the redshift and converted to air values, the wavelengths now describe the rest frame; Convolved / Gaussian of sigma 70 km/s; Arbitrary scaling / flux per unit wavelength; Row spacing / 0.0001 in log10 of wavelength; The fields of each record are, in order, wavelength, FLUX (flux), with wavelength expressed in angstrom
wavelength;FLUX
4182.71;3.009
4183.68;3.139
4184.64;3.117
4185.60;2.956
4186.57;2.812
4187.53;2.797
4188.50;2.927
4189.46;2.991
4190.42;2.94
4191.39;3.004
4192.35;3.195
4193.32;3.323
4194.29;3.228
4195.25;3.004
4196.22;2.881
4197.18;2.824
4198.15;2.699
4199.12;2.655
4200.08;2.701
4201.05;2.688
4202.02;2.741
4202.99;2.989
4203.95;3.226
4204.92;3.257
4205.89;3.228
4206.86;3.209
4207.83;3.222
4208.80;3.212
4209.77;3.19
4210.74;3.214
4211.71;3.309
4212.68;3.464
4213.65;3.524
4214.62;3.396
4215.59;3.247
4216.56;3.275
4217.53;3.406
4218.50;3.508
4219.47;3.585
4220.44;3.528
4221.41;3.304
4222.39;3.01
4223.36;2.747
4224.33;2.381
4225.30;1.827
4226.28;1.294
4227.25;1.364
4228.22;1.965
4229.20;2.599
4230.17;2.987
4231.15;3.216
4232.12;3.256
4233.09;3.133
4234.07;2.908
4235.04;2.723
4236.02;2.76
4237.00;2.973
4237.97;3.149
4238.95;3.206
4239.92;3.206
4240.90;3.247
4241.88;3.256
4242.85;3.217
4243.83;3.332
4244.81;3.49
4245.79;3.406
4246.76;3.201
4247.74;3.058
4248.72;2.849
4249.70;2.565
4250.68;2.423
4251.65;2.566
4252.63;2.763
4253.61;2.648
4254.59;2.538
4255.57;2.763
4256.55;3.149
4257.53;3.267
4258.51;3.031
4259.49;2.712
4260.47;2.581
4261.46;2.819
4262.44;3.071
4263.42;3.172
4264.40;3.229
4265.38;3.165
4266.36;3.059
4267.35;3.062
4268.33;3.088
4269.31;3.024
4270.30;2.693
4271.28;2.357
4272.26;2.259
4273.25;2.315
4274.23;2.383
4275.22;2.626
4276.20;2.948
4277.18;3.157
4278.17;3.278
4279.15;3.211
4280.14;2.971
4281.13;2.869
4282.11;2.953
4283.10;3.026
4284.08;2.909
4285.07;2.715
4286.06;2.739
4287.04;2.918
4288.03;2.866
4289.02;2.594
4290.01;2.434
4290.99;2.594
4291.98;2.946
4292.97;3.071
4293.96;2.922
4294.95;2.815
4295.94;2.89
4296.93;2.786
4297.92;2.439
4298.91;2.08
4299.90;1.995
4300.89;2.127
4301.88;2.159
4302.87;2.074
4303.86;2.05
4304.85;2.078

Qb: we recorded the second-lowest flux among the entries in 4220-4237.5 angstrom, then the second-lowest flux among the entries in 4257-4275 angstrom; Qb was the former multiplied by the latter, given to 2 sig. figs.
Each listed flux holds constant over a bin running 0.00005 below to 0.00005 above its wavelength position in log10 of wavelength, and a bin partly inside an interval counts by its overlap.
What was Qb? 3.2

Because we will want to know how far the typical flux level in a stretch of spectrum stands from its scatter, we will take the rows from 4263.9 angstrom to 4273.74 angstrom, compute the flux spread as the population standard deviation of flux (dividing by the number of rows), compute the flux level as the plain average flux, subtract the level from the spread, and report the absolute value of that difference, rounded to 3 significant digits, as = 2.46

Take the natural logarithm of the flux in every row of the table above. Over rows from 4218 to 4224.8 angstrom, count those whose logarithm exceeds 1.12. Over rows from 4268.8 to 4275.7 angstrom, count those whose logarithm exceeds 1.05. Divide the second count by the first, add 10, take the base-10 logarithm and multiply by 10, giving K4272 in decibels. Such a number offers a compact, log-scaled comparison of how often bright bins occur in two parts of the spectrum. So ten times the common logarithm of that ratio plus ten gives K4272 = 10.1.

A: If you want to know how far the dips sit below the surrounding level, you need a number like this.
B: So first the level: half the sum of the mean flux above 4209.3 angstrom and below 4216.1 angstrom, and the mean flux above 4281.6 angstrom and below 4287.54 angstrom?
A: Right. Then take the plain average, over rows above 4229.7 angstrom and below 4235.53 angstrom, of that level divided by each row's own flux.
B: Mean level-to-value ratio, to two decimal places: 1.03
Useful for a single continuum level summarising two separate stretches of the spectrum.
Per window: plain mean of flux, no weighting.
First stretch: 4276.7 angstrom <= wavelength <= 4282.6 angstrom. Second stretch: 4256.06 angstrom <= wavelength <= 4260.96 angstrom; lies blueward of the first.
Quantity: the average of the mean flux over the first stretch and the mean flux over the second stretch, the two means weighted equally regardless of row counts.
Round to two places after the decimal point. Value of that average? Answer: 3.01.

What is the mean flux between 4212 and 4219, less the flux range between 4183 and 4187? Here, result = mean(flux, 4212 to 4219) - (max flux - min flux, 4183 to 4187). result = 3.08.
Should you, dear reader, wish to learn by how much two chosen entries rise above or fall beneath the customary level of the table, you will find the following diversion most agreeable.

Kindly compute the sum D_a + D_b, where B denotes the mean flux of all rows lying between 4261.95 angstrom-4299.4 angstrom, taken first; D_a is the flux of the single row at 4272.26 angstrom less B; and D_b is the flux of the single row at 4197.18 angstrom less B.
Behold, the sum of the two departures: -0.58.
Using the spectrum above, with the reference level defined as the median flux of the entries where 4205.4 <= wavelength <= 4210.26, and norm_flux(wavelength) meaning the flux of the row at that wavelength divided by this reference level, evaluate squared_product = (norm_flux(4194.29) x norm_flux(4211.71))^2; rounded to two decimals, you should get 1.07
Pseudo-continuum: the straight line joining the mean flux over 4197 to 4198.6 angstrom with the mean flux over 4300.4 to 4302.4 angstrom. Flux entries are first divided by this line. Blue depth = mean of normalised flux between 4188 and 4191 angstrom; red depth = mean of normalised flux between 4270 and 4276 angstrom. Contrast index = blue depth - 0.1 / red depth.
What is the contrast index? 0.96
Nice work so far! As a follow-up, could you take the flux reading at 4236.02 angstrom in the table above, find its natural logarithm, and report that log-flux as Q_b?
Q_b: 1.02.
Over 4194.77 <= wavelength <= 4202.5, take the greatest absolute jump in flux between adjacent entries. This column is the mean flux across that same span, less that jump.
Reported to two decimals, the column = 2.65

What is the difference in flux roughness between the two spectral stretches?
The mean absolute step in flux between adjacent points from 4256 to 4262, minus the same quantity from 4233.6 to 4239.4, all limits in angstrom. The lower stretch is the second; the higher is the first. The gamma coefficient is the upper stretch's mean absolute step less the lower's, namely 0.07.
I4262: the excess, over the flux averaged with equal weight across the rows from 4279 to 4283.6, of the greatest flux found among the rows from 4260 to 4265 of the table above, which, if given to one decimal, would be 0.2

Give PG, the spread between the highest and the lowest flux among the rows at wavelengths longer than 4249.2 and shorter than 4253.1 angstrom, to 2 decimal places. 0.34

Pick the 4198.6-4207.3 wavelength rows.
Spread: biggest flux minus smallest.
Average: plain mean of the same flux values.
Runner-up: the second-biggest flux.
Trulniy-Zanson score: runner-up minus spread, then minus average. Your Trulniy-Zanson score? -0.34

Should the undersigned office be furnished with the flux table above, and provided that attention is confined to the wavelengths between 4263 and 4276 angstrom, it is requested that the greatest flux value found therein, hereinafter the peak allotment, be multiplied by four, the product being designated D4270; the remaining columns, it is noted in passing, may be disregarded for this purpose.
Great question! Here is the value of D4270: 12.9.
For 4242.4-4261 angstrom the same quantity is 14.0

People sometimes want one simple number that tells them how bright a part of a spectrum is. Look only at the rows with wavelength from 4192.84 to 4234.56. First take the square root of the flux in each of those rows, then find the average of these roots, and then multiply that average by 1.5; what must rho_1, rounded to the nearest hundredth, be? 2.57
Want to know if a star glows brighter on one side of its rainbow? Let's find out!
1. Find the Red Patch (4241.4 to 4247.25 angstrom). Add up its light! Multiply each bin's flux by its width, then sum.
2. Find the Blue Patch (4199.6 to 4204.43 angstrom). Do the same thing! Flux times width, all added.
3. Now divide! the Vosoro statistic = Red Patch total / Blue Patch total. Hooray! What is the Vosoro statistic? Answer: 1.4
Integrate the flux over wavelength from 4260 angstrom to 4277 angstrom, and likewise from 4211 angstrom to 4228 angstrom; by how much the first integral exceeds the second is -2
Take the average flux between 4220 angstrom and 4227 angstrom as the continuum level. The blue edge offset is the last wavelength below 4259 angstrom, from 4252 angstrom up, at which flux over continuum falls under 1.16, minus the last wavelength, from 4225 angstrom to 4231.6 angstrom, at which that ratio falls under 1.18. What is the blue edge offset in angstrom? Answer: 25.4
